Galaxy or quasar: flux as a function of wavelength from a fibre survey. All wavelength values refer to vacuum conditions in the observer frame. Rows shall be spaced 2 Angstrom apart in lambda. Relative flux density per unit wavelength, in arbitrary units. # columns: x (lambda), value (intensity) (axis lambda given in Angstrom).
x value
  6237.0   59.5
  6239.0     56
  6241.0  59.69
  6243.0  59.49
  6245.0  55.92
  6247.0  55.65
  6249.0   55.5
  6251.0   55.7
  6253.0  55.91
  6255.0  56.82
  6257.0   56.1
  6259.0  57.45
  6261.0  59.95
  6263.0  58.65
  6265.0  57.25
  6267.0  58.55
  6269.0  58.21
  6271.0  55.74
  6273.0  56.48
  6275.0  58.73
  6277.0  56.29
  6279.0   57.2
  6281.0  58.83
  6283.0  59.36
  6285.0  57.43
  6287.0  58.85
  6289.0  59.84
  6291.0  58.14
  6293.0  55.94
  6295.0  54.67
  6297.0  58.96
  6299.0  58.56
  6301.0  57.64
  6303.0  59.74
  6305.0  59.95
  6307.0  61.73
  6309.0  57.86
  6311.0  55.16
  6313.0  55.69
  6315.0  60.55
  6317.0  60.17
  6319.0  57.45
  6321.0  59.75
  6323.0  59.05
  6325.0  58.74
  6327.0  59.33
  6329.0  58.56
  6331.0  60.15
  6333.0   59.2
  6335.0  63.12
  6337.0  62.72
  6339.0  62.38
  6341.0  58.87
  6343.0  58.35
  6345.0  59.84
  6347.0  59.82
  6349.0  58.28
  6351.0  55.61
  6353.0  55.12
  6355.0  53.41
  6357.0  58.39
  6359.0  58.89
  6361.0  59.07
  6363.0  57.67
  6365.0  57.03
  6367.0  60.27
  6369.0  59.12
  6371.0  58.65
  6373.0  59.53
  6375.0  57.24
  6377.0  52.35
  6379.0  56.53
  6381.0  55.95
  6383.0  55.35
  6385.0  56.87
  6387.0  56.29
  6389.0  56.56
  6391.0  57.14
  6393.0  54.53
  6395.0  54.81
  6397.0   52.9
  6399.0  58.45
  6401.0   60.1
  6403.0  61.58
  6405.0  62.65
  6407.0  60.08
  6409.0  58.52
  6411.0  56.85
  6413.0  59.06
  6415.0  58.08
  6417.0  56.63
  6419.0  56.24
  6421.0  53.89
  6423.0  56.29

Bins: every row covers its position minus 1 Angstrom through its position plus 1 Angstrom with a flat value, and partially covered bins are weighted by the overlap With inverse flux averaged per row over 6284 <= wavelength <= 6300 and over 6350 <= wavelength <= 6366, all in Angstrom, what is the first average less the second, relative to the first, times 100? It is -1.6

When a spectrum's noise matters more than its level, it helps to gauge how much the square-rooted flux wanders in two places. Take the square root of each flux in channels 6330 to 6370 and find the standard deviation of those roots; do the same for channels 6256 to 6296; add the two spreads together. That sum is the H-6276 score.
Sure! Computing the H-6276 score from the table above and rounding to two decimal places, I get 0.25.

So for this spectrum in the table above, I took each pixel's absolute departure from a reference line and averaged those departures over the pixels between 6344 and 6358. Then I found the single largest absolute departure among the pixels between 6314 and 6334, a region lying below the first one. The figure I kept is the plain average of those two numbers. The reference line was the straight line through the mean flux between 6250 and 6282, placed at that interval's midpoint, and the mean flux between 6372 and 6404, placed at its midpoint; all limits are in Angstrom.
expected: 2.8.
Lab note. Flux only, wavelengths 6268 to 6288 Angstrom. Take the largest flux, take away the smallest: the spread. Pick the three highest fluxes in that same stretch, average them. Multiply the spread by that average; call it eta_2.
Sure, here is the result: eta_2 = 214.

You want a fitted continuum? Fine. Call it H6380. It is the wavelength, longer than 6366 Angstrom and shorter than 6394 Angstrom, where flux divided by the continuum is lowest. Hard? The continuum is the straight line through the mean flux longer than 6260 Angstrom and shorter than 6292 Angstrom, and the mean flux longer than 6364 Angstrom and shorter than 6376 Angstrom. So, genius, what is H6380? 6377.0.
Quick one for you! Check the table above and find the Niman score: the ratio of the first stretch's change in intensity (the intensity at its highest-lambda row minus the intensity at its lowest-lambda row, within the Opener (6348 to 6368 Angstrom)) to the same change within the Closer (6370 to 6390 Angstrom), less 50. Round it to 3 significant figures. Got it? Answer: -51.0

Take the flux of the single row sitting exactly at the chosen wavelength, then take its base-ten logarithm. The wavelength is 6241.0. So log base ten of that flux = 1.78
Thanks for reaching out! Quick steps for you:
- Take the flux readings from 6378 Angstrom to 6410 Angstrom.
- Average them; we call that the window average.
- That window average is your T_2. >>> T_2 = 57.39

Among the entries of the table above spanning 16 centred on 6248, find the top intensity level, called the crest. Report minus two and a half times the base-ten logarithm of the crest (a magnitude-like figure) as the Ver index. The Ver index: -4.44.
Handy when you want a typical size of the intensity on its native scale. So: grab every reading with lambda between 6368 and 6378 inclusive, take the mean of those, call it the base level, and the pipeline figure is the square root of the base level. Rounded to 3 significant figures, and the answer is 7.57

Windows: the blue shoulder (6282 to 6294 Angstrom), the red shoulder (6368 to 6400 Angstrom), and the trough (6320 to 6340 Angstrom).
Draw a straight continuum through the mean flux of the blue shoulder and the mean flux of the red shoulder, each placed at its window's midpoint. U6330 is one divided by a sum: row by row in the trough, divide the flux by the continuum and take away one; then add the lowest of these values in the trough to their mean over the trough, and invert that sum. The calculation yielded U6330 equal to 15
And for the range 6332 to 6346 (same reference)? 13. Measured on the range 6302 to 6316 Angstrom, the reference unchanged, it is -31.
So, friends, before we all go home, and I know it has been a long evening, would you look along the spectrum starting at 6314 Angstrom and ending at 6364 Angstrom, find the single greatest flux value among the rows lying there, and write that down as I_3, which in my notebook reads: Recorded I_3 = 63.12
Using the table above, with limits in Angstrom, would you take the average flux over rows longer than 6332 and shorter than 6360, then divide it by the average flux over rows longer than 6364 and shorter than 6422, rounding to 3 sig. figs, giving 1.03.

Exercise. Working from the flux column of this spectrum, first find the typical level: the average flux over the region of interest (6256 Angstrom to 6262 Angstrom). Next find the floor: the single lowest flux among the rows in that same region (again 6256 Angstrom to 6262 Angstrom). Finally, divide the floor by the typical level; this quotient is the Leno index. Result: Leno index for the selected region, 0.9700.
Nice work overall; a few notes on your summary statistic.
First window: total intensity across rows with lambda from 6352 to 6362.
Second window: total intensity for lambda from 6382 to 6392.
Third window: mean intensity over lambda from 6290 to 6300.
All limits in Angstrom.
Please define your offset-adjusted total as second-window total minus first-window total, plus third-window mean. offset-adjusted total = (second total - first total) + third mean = 55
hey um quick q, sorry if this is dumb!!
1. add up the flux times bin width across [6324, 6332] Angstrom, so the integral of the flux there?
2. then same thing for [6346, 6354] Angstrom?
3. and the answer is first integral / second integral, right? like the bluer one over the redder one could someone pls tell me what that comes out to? 1.03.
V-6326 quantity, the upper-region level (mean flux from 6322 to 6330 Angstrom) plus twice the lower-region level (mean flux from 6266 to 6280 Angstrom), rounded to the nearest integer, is 174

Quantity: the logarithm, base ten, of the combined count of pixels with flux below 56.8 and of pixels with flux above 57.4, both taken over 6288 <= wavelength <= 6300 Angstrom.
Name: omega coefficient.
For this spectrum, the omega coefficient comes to 0.78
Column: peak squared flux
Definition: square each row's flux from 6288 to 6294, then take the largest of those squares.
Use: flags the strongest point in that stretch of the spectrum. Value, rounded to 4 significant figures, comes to 3581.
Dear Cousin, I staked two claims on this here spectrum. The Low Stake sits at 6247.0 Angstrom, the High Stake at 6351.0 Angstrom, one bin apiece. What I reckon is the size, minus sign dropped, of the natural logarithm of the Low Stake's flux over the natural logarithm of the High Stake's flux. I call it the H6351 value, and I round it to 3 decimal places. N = 1.000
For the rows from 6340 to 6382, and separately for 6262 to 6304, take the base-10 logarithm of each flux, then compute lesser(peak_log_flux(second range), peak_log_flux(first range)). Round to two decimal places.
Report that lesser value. 1.78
